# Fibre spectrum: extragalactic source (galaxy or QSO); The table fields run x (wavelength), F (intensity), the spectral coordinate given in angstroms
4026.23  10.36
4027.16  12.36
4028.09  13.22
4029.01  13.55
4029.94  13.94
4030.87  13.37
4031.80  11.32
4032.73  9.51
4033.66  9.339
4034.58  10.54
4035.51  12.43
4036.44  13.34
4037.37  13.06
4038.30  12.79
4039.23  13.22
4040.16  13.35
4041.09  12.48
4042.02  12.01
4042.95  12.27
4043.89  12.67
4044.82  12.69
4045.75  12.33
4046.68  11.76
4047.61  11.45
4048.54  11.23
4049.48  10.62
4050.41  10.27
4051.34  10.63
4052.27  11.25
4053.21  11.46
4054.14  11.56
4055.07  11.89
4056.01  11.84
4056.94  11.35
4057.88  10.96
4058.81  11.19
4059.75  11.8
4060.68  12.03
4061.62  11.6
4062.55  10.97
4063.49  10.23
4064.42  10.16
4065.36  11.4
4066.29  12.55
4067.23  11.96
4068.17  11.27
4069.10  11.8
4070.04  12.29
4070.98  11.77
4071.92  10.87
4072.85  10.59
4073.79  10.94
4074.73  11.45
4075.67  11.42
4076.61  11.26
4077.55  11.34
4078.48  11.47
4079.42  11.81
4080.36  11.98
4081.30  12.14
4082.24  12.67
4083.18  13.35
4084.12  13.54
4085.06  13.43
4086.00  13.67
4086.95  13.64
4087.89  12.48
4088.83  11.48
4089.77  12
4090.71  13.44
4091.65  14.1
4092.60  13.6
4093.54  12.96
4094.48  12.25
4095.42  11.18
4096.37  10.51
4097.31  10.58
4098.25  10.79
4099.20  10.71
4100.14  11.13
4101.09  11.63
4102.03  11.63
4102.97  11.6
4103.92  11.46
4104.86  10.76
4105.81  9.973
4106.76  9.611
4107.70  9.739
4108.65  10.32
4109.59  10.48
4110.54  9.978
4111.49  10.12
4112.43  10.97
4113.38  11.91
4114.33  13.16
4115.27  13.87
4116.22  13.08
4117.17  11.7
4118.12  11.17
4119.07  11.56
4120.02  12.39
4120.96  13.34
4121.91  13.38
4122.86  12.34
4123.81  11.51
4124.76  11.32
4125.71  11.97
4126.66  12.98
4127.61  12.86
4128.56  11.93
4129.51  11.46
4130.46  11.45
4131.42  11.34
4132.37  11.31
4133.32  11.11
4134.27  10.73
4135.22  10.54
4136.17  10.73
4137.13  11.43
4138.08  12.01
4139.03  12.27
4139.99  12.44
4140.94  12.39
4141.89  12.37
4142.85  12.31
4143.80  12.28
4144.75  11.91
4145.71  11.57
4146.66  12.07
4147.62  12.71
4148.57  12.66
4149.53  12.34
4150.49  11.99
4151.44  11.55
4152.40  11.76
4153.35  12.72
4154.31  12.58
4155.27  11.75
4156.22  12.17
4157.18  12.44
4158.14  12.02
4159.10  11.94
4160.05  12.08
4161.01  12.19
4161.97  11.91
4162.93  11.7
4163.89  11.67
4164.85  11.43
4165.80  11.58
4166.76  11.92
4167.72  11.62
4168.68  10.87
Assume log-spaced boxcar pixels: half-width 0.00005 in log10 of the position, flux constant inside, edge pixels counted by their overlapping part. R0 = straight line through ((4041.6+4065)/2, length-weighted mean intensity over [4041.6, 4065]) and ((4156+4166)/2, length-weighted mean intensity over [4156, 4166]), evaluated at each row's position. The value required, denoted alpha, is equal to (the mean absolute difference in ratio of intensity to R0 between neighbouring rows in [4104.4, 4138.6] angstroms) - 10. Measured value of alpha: -9.95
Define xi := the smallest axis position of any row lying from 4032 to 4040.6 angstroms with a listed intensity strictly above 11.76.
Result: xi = 4035.51 angstroms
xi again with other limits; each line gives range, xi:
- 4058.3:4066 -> 4059.75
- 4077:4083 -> 4079.42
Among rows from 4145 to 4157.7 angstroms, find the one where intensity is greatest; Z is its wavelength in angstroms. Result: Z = 4153.35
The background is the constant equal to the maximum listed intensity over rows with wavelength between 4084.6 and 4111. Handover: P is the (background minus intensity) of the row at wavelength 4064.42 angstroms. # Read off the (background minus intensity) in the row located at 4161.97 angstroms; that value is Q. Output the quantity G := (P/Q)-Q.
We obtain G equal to -0.4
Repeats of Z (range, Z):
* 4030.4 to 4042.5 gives 4030.87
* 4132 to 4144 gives 4139.99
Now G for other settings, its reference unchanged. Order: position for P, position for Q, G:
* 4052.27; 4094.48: -0.3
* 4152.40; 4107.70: -3.8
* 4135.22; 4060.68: -0.4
